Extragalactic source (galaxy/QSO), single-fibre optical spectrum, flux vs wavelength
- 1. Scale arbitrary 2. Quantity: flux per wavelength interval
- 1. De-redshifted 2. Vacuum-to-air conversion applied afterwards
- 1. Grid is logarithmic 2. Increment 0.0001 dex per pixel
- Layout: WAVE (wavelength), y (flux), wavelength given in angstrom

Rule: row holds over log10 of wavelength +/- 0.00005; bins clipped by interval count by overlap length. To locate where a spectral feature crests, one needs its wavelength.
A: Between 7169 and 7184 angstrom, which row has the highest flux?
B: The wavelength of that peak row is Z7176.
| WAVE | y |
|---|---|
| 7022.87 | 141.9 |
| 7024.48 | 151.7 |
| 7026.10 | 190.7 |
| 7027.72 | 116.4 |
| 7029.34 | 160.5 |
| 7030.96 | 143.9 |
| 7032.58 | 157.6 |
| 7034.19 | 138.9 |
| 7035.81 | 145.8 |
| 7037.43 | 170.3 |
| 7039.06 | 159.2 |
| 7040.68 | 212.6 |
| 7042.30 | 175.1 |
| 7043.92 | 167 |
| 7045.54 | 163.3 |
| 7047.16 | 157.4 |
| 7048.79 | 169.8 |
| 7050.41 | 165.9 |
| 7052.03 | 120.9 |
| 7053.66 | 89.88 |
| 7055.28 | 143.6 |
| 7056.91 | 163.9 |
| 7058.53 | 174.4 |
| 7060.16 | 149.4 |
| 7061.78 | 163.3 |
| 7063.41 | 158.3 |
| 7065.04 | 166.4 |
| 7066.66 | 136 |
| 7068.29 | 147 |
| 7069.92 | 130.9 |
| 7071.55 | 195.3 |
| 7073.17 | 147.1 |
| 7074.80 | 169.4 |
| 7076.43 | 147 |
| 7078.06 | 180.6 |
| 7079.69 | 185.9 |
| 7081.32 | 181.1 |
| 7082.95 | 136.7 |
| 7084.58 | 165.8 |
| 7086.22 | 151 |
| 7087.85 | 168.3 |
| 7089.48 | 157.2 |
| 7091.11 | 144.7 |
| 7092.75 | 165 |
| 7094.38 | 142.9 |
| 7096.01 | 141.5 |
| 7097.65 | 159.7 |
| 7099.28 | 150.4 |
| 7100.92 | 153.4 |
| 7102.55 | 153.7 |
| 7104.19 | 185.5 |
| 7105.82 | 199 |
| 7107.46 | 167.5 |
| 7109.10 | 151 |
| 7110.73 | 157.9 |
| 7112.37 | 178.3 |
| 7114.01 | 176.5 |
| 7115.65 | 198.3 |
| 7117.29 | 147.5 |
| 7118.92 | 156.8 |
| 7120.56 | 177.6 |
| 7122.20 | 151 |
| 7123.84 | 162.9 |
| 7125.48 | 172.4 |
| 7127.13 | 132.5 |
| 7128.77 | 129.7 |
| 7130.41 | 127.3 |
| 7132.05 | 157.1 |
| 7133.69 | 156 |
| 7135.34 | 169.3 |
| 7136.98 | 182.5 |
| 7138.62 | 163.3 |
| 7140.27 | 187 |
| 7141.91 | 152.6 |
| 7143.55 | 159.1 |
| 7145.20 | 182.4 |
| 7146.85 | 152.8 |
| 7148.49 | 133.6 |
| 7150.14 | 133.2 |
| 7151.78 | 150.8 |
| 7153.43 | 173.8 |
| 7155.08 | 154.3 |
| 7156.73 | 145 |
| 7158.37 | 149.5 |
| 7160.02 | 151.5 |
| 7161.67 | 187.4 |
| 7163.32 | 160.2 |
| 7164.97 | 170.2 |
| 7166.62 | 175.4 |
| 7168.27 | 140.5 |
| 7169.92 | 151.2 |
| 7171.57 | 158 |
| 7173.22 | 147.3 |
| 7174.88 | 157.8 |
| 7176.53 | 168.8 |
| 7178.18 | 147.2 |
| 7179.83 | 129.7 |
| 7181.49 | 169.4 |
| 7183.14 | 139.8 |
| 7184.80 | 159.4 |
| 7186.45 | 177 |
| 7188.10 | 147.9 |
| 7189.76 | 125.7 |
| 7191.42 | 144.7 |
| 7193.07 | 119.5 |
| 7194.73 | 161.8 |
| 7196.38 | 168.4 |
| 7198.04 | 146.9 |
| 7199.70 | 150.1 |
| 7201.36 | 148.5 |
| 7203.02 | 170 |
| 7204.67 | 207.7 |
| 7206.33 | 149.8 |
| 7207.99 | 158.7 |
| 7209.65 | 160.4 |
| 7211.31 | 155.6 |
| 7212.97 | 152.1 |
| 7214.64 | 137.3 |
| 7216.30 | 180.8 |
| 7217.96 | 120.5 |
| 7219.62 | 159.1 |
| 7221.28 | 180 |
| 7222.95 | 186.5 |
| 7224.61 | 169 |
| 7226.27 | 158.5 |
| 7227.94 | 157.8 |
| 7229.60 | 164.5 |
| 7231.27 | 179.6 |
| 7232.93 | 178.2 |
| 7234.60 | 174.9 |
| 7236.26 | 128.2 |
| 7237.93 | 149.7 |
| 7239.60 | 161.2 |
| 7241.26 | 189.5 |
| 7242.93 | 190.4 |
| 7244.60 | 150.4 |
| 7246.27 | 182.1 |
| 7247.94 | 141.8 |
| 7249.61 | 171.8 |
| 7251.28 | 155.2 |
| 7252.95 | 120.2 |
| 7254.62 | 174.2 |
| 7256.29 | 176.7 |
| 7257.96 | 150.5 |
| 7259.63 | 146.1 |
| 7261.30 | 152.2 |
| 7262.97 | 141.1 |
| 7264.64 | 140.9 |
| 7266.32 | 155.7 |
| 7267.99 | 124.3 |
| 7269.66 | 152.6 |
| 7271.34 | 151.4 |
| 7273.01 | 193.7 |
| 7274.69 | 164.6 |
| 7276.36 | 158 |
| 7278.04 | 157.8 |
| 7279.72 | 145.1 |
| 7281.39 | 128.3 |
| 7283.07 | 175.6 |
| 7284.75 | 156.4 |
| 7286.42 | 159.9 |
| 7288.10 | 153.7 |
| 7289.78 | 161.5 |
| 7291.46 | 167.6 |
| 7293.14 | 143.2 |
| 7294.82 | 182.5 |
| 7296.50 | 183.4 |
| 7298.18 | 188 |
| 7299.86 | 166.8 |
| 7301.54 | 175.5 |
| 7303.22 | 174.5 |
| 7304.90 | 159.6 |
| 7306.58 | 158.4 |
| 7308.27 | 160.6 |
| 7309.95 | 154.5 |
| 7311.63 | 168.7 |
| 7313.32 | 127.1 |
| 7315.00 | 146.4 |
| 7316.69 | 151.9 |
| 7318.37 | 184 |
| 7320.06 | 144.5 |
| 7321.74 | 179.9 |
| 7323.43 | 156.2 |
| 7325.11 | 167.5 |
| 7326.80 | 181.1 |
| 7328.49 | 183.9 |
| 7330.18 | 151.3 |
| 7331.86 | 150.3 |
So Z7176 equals 7181.49 angstrom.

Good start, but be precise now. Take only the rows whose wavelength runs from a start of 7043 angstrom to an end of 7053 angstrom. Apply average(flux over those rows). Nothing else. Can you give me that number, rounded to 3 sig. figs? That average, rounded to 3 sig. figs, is 157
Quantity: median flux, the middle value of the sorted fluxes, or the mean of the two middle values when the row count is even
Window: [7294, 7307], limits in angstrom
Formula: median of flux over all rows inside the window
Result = 175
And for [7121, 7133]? 151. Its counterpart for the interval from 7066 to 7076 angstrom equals 147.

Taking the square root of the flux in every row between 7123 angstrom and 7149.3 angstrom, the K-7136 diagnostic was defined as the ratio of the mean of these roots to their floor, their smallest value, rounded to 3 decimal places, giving 1.110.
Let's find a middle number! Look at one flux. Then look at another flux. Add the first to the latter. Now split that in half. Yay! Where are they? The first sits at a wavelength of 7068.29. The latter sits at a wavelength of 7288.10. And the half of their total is 150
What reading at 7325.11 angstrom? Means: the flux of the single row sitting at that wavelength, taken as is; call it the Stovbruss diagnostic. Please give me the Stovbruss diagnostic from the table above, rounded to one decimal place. 167.5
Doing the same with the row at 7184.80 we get 159.4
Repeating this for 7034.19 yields 138.9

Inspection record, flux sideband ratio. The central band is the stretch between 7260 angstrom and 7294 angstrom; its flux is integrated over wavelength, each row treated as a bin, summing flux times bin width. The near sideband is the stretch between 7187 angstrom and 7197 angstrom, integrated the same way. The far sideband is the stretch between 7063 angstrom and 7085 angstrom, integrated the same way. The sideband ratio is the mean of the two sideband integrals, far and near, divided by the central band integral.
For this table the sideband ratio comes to 0.5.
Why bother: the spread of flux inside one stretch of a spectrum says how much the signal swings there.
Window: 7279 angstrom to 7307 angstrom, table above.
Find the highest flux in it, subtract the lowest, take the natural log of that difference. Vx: 4.09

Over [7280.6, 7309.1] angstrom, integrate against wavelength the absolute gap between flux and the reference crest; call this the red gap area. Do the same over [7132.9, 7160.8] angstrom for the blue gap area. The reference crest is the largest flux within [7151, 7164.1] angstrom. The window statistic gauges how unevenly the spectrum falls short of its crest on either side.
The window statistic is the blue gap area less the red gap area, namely 148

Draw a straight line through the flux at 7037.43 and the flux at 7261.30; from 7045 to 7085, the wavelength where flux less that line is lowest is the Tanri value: 7053.66 angstrom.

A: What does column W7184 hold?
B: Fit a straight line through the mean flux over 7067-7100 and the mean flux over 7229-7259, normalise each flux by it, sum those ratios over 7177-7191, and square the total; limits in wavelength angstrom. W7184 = 55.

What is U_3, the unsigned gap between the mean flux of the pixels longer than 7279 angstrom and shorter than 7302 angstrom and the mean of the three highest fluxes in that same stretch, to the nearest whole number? 21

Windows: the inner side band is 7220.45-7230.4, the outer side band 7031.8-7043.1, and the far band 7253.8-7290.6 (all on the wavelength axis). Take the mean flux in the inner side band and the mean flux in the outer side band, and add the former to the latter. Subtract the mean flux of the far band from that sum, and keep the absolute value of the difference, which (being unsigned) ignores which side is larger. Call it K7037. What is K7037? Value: 180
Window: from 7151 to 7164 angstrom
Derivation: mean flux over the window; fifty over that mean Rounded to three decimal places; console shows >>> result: 0.314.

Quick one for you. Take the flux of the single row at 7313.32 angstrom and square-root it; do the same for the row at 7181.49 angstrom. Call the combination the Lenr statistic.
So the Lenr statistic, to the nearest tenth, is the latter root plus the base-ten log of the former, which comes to 14.1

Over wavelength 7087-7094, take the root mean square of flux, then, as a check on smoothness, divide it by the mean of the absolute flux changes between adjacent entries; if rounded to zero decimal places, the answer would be 11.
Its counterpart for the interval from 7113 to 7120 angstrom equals 6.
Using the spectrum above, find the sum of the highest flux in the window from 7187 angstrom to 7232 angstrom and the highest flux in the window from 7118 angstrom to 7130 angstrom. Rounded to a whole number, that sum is 385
